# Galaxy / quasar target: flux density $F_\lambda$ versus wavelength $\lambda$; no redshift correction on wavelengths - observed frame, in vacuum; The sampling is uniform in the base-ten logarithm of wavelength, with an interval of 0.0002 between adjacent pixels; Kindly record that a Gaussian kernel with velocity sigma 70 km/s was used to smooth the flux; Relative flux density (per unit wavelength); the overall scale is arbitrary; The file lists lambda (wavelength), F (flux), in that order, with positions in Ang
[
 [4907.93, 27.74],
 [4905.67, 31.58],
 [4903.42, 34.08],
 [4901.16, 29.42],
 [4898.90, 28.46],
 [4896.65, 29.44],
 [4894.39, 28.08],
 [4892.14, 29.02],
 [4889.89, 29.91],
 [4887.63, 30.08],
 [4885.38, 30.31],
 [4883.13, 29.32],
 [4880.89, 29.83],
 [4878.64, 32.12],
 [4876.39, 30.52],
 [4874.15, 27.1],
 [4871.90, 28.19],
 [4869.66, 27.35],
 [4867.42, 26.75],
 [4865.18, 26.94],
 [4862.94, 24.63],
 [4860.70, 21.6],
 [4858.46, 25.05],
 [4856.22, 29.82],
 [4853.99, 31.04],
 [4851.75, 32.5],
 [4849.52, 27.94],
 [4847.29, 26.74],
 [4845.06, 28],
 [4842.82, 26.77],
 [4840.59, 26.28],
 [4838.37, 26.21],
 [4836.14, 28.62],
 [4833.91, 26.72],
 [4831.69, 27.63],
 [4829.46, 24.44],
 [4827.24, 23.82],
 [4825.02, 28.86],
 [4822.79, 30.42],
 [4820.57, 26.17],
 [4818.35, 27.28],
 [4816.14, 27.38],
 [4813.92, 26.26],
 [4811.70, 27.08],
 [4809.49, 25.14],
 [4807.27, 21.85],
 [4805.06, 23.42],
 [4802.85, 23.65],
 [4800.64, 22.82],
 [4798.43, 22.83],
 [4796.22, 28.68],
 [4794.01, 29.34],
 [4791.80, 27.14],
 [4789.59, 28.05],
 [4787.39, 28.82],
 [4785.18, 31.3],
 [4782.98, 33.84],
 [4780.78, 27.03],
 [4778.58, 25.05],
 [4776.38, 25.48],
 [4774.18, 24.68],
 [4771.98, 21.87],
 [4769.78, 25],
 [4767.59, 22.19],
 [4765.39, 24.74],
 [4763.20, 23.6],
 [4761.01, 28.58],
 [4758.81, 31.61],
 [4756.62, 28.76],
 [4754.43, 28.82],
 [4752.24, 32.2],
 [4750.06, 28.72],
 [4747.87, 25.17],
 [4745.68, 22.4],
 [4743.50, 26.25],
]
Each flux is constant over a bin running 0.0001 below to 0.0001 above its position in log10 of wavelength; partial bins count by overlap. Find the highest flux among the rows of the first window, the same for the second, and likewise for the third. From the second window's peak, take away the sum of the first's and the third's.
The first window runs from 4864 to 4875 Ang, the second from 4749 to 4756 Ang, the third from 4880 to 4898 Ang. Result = -26.3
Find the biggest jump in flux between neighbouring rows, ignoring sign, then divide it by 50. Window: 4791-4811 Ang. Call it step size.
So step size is 0.12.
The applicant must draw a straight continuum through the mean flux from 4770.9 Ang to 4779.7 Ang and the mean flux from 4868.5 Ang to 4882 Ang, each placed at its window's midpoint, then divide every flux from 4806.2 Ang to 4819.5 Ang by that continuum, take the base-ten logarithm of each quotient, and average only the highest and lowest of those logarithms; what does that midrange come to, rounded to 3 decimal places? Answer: -0.028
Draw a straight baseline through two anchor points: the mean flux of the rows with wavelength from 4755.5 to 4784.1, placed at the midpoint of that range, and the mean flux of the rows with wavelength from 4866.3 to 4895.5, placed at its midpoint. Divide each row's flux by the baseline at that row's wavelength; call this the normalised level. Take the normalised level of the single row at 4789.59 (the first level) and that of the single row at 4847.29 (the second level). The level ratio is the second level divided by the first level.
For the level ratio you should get 0.90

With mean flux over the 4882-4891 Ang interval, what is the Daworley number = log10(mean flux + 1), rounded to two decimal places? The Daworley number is 1.49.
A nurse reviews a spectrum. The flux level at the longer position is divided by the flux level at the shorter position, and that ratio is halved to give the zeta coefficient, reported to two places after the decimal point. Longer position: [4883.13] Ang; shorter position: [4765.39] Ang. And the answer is 0.59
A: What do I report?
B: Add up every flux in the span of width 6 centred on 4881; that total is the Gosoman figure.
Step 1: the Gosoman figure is 91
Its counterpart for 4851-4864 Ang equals 165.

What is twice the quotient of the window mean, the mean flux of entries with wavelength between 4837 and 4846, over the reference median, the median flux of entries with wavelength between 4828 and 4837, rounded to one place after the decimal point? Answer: 2.0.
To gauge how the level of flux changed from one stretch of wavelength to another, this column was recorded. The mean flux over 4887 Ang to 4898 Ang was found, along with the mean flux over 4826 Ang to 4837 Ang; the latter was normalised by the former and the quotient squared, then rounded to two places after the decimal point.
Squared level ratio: 0.80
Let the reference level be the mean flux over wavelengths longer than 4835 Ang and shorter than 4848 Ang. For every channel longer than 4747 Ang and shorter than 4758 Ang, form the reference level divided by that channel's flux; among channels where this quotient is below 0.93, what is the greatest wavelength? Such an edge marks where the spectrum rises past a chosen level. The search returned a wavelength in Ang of 4752.24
